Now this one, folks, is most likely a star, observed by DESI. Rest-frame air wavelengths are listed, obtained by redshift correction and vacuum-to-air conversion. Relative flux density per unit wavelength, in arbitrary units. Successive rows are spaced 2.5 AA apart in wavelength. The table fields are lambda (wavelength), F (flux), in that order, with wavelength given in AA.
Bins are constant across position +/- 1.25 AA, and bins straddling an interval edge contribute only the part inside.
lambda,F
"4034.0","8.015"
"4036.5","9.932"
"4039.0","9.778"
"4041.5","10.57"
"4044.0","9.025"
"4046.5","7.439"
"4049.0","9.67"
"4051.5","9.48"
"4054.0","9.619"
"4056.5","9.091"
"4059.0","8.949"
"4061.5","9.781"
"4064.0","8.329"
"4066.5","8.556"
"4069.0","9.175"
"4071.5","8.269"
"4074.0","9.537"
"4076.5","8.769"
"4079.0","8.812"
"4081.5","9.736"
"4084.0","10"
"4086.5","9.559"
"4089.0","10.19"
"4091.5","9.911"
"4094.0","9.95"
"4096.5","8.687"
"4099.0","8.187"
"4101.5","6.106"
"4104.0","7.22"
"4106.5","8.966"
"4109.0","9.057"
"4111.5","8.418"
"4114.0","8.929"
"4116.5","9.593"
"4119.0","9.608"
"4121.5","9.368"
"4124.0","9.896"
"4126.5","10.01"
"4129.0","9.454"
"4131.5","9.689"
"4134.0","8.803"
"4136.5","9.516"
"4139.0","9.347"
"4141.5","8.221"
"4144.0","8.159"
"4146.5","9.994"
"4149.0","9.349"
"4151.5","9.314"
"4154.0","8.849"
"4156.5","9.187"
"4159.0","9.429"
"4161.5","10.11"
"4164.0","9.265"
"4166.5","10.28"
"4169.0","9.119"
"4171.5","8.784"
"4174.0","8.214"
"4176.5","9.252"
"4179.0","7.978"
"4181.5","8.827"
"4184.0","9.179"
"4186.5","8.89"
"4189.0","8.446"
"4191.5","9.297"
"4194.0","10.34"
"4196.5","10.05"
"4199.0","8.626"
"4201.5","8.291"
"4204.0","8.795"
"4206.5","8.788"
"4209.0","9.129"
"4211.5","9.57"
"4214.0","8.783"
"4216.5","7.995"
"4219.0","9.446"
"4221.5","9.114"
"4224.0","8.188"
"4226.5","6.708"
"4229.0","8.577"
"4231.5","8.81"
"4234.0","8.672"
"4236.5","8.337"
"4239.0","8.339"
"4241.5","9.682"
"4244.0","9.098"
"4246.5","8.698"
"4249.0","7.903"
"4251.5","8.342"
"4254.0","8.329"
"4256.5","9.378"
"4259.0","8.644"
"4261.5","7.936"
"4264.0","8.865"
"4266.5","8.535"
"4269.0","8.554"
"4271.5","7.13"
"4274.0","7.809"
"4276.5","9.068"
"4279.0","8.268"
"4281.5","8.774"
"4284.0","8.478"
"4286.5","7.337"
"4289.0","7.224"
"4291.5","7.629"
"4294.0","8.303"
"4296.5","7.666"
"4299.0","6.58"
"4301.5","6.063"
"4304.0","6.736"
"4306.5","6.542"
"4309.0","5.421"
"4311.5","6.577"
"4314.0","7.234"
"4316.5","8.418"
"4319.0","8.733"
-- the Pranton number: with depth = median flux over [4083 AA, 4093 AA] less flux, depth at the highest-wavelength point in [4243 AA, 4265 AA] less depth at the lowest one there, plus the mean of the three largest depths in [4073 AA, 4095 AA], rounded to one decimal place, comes 1.1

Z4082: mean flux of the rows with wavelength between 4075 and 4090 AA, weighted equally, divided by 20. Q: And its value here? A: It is 0.48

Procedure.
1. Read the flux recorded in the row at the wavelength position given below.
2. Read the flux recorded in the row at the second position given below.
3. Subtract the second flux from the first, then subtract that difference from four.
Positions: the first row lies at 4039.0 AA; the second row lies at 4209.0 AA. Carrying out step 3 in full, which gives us 3.4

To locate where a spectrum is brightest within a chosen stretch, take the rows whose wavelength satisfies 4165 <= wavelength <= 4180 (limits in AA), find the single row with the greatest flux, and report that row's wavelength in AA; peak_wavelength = 4166.5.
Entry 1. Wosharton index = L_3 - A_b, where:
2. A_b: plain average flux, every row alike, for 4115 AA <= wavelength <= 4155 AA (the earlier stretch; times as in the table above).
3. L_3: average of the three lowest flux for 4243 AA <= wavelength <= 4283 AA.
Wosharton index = -1.7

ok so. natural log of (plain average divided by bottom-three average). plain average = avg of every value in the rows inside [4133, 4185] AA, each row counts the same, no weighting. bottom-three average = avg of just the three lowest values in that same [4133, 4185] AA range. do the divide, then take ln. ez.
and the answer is 0.11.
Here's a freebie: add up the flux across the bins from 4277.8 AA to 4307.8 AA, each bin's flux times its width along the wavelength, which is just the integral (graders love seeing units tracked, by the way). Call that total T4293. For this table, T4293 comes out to 224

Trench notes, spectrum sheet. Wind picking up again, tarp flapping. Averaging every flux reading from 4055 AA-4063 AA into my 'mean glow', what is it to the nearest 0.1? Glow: 9.3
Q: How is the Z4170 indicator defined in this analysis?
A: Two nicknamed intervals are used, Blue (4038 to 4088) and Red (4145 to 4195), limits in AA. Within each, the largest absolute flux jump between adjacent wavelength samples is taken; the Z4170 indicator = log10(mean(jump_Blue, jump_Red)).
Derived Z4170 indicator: 0.244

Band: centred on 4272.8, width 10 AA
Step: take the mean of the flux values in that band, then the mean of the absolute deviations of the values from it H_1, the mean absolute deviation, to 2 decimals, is 0.67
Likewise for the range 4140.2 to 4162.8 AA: 0.51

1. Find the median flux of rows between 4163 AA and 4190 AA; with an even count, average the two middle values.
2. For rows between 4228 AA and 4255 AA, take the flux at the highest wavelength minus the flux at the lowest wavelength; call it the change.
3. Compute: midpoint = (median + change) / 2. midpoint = 4.3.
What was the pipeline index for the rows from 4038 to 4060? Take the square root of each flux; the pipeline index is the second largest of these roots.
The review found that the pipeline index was 3.13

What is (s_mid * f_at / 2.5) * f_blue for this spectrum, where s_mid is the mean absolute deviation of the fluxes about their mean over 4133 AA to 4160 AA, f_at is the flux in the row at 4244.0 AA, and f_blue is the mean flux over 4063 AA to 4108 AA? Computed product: 14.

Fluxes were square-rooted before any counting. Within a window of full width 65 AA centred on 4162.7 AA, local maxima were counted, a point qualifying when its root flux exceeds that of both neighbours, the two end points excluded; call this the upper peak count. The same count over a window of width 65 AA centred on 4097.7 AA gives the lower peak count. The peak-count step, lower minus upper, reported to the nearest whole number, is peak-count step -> 2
